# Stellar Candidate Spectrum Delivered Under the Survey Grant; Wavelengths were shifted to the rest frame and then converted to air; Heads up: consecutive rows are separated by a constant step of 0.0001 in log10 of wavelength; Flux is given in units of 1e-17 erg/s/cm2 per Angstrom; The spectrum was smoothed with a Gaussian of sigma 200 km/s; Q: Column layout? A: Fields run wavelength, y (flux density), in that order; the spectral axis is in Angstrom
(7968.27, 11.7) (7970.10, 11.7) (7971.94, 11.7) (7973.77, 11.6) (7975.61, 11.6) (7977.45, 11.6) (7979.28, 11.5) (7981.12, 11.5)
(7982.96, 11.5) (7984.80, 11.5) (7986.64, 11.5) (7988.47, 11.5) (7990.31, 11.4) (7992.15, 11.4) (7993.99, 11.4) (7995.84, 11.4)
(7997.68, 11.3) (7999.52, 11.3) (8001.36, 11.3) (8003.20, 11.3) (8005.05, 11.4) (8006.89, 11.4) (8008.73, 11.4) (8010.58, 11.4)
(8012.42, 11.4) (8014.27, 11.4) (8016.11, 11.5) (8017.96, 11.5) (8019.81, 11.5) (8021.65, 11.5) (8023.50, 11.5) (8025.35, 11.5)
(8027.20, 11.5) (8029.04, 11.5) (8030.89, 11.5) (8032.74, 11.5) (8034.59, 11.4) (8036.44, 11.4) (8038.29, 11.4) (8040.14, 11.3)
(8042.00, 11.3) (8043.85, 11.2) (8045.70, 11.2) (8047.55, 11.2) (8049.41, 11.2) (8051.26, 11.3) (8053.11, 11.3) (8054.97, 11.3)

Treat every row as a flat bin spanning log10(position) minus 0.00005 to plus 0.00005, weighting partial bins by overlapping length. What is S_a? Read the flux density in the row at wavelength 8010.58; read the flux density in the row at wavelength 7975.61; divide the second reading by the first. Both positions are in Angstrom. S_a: 1.02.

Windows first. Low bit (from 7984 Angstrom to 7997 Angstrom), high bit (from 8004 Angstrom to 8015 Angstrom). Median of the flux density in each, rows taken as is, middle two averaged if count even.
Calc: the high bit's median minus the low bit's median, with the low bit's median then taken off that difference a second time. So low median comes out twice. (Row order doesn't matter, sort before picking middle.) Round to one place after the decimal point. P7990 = -11.4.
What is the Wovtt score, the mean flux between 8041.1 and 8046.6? 11.2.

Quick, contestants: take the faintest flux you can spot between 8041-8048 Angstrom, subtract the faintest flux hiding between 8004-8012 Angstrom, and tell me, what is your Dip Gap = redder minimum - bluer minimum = -0.20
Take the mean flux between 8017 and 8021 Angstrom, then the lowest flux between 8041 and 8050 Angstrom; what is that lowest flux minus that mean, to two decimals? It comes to -0.30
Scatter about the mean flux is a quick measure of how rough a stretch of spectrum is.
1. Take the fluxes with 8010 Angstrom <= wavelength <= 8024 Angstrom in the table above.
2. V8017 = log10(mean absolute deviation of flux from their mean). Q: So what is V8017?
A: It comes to -1.33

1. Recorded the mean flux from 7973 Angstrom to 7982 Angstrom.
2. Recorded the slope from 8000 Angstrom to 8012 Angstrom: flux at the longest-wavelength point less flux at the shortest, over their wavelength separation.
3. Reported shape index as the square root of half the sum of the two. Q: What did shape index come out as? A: 2.405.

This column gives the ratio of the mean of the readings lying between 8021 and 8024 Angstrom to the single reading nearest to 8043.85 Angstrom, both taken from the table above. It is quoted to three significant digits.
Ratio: 1.03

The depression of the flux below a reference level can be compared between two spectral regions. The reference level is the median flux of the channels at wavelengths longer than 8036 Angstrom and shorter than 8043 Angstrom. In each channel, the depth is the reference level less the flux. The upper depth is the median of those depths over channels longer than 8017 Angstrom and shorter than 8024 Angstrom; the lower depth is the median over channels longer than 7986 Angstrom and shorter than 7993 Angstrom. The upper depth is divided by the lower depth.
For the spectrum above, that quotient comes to 1.5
